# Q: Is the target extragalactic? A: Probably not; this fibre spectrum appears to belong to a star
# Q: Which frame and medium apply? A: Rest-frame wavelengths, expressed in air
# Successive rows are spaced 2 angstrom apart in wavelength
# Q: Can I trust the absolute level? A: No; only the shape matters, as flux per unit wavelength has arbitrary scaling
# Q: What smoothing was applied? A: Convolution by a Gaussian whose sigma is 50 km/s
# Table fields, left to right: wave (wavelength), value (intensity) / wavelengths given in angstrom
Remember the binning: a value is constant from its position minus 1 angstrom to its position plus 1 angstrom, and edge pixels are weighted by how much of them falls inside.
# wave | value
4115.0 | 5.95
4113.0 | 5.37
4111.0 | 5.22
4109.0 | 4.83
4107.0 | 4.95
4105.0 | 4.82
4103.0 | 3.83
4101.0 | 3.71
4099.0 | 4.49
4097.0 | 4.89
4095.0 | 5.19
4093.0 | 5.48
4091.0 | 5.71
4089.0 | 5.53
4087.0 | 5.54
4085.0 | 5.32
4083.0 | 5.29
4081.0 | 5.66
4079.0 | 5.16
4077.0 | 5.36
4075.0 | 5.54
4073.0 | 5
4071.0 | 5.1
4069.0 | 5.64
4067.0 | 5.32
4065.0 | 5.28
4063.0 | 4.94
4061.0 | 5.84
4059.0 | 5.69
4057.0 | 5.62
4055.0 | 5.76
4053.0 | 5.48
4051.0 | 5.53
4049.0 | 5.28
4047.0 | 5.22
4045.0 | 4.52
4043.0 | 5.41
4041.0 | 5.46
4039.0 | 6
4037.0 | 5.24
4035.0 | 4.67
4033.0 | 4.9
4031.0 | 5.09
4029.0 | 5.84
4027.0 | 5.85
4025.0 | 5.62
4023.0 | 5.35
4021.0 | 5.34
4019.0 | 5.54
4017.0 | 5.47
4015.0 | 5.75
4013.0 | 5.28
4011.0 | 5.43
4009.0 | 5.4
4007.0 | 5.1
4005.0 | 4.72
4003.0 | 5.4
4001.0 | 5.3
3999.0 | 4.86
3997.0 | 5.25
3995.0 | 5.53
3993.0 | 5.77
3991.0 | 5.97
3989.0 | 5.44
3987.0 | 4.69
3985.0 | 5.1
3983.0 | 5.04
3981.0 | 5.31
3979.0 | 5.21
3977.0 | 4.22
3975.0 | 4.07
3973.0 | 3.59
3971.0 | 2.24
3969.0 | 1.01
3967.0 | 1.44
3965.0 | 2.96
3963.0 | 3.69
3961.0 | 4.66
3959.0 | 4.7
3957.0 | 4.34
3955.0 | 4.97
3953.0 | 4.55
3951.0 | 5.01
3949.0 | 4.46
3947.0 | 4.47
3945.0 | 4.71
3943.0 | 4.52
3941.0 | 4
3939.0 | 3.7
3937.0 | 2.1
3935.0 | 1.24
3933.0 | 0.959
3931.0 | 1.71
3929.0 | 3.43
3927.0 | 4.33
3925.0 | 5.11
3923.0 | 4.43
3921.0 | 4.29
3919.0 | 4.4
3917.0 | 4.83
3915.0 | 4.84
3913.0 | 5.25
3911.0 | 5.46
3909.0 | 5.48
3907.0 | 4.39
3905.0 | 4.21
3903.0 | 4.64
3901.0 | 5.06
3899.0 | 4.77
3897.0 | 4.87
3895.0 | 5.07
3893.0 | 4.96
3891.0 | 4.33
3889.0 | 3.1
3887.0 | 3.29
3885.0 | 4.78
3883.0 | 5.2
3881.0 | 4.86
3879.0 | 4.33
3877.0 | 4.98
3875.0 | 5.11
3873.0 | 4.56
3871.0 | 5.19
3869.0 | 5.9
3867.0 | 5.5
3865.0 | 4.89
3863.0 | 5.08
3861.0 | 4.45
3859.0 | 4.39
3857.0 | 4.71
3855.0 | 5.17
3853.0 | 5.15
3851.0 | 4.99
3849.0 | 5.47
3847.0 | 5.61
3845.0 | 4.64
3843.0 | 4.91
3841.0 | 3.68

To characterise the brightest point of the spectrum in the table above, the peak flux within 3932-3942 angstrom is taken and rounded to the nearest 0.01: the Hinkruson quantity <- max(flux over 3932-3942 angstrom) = 4.00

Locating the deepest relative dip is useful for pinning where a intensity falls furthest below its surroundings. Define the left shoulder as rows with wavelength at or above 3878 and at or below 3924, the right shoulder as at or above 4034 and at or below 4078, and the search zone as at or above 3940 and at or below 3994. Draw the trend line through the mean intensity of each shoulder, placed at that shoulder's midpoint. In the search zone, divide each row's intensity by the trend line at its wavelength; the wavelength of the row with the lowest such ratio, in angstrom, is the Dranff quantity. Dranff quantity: 3969.0 angstrom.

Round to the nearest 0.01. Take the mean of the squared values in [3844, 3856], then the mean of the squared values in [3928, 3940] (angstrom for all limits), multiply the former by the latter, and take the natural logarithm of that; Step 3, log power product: 5.06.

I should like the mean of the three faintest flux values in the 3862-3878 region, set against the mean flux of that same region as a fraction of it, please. 0.934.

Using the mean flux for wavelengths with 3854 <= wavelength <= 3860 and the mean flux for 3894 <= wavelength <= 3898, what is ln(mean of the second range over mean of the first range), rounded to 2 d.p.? 0.04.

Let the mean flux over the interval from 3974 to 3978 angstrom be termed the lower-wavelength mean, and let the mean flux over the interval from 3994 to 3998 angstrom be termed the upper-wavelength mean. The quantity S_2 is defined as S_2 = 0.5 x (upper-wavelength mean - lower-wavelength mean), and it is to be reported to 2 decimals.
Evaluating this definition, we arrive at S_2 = 0.62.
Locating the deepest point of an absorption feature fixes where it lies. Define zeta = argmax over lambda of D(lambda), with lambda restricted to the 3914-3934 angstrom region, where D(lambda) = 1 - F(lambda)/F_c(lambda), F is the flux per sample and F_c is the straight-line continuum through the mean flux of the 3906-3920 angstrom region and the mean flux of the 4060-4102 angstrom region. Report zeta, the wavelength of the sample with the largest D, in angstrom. 3933.0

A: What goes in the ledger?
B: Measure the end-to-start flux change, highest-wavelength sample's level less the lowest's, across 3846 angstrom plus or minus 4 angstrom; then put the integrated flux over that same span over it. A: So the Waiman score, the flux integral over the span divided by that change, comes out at 74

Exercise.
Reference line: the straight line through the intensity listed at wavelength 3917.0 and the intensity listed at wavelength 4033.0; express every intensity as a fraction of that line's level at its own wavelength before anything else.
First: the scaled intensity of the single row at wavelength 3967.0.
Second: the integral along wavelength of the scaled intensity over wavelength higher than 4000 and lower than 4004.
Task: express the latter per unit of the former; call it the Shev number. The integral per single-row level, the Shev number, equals 14.8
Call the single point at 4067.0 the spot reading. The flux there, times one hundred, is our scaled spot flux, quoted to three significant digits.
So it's 532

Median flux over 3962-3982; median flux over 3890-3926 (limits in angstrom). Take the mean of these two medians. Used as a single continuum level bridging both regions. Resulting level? 4.2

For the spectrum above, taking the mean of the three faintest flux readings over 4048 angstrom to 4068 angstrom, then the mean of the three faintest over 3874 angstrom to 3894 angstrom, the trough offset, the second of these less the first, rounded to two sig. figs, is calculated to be -1.6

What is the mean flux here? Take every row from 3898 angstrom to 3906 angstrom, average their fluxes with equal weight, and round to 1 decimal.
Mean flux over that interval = 4.7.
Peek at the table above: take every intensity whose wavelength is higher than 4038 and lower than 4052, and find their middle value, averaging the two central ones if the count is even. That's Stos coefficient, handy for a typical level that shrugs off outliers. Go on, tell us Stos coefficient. 5.41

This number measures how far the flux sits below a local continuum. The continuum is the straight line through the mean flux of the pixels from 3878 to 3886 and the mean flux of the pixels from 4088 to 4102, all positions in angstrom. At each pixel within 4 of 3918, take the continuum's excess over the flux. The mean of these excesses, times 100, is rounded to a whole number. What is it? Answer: 24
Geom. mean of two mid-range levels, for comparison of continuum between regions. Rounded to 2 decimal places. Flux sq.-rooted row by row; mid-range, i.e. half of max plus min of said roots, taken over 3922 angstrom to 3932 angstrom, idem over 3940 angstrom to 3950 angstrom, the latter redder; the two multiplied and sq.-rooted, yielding 1.93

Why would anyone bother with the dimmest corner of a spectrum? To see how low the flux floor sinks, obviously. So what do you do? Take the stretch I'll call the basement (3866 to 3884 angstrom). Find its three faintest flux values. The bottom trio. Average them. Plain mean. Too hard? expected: 4.6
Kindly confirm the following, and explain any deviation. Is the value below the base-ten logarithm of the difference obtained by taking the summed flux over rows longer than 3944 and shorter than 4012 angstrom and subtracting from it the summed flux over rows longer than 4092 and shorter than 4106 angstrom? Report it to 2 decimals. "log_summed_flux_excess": 2.09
